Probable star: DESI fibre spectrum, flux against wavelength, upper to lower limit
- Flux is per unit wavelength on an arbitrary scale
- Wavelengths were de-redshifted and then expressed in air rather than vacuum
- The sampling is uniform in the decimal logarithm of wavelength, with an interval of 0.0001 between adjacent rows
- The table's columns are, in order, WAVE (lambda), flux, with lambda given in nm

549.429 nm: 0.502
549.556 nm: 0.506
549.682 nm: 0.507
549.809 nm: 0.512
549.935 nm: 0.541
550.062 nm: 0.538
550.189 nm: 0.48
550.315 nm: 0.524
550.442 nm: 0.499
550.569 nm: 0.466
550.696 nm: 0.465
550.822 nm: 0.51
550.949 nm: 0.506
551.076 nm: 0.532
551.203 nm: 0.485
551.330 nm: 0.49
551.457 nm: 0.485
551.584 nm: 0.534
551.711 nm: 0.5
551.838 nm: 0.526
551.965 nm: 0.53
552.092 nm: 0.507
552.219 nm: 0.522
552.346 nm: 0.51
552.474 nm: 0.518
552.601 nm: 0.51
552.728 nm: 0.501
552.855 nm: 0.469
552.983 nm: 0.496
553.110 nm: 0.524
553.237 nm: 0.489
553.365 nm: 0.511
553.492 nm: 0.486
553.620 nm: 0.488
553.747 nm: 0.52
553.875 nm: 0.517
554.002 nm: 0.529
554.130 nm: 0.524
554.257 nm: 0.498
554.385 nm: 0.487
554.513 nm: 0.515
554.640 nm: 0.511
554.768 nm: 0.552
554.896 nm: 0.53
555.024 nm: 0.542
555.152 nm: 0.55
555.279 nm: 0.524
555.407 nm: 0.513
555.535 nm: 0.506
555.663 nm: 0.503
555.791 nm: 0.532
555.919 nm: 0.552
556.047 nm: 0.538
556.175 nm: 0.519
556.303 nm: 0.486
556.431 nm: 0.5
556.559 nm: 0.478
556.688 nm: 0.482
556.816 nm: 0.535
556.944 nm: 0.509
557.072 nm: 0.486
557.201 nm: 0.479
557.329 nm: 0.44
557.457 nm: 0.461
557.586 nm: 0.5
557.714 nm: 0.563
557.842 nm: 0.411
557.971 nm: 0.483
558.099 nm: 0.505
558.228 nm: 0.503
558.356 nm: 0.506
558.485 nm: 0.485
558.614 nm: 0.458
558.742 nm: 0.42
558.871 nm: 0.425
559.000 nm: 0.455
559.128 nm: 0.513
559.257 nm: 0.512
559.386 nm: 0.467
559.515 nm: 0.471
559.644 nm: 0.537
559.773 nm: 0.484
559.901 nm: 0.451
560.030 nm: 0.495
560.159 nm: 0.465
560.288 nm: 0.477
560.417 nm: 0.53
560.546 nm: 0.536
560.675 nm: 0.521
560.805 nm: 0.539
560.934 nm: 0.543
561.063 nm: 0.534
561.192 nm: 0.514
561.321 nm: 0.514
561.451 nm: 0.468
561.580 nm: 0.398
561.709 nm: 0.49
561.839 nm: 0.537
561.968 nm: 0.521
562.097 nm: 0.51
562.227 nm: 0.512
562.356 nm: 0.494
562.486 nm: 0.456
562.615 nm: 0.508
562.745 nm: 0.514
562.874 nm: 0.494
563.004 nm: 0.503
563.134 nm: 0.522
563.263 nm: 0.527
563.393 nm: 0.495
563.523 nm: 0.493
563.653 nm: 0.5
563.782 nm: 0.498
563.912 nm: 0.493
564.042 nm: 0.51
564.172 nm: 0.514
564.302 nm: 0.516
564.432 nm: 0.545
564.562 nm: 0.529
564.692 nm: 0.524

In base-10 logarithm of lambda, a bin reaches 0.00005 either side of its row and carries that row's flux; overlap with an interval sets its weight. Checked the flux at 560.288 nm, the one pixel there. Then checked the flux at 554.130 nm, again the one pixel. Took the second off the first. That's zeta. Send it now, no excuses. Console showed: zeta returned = -0.05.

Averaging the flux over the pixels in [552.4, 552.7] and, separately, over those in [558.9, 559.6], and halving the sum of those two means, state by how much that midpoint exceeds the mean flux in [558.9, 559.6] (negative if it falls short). 0.015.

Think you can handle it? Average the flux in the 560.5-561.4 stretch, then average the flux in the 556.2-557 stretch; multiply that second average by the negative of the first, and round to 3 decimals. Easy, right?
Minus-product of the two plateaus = -0.263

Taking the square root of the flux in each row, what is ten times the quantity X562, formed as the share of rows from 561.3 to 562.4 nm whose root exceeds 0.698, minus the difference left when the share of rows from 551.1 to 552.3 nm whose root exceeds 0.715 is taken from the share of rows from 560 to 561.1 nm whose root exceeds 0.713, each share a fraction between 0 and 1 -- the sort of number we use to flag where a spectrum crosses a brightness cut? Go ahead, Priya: 5.6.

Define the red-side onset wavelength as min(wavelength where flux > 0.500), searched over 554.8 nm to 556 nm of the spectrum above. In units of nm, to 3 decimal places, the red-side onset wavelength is 554.896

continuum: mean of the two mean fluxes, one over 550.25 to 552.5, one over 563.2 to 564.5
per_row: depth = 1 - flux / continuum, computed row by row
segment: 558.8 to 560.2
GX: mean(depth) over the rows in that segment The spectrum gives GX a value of 0.055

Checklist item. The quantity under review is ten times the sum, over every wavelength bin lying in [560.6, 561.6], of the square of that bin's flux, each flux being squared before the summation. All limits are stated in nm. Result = 20.5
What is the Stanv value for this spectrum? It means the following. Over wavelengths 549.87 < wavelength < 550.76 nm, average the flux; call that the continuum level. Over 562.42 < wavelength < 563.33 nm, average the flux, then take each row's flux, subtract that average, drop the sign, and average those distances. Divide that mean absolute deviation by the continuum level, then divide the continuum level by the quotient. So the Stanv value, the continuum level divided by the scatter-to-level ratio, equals 15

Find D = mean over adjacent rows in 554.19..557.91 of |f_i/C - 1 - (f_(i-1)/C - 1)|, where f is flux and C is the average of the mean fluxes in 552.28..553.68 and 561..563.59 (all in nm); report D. 0.054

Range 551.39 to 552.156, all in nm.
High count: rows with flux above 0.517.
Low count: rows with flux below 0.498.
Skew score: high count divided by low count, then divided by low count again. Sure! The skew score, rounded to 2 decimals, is 3.00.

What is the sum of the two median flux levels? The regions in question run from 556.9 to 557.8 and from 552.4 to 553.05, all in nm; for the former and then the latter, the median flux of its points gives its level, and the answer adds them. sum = 0.99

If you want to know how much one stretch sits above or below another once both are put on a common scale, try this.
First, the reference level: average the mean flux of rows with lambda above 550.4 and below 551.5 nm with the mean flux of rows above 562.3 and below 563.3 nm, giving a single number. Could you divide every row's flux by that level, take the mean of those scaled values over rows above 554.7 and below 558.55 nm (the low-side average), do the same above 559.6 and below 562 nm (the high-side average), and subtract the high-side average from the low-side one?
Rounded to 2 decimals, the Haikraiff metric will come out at 0.01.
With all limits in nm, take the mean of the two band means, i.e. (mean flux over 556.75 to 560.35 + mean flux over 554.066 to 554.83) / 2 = 0.498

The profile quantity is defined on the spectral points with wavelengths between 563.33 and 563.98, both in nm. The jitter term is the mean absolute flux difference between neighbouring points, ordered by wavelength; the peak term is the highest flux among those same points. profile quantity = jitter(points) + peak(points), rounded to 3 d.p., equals 0.504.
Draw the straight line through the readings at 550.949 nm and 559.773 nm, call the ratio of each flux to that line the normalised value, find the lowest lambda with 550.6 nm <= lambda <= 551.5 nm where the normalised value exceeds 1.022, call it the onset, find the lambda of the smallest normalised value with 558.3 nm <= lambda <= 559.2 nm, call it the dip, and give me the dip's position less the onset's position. 7.67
